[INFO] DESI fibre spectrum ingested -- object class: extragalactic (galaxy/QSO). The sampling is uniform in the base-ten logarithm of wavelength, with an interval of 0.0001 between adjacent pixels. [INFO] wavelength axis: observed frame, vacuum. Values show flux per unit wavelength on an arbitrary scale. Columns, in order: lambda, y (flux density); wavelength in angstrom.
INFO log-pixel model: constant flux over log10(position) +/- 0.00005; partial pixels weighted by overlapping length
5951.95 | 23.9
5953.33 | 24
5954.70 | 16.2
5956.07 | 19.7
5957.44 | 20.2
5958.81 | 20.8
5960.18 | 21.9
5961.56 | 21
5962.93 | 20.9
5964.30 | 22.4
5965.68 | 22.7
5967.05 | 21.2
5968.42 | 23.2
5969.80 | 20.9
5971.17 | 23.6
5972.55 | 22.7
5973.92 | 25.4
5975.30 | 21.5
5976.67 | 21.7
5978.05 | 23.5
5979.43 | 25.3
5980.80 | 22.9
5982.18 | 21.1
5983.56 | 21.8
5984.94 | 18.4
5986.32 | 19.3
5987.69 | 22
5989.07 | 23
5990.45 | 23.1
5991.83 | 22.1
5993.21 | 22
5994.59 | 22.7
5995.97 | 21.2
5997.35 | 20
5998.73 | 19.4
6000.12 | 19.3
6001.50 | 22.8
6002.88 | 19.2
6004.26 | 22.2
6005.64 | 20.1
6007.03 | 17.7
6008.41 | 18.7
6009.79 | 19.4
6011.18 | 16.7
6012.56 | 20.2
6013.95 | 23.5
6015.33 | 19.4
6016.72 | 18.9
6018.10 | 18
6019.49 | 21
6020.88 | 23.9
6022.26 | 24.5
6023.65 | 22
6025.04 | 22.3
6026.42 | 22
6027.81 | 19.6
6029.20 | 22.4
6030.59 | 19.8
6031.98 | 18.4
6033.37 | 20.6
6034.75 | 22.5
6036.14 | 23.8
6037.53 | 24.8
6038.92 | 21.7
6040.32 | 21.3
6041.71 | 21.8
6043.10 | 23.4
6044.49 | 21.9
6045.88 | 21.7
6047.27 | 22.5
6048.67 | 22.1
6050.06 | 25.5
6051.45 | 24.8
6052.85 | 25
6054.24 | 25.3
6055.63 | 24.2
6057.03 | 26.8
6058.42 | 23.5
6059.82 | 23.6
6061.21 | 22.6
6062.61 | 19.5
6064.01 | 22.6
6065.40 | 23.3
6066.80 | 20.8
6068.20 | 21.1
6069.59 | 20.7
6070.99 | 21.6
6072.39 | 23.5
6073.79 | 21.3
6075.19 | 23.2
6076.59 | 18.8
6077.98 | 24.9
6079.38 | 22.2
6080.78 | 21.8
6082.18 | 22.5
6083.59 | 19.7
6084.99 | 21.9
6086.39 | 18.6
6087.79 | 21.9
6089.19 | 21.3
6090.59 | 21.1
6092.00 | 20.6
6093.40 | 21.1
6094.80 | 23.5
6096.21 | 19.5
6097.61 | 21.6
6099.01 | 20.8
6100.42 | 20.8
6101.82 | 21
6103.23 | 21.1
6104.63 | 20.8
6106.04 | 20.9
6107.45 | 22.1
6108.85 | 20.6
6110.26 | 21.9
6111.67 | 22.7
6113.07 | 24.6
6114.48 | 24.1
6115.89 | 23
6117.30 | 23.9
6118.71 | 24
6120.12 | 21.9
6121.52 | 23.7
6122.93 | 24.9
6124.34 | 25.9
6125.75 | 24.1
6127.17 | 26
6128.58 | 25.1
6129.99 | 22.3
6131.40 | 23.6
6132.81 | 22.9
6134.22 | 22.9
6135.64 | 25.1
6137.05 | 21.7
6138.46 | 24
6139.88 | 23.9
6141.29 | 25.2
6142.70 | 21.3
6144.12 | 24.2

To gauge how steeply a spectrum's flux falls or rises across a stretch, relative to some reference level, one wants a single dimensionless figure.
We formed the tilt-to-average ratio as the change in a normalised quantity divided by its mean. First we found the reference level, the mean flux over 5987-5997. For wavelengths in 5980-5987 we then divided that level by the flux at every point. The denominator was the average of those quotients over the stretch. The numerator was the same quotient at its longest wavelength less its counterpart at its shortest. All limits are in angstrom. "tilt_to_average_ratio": 0.17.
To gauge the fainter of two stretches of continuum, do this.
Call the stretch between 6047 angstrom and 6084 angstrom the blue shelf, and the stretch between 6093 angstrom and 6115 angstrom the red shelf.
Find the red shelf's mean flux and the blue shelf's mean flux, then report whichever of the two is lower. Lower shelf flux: 21.7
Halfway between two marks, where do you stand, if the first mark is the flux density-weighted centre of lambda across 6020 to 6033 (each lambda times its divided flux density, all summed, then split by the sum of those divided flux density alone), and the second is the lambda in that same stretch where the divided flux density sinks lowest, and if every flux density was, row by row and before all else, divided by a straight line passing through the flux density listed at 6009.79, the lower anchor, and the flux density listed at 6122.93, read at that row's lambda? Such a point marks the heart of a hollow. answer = 6029.1 angstrom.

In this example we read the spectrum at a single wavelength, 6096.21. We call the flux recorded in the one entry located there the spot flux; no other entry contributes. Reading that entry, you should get 19.5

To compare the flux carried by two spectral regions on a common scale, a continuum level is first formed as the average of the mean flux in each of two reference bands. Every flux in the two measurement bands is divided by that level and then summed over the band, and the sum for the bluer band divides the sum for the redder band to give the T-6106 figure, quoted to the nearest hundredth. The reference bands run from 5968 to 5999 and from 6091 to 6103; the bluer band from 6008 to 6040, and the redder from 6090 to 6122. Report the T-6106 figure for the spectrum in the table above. 1.04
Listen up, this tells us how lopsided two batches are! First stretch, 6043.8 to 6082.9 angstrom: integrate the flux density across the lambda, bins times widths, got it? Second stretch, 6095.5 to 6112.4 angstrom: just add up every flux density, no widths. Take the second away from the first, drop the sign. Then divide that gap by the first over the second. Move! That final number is 181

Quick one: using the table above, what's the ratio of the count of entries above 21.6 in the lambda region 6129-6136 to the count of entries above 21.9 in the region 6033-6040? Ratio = 1.7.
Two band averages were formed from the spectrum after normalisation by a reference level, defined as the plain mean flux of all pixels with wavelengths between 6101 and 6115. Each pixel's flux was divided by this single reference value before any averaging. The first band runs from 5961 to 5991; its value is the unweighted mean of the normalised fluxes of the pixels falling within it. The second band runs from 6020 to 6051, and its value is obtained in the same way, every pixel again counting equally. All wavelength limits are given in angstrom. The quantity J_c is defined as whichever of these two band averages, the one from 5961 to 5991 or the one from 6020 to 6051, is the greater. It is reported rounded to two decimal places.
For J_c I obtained 1.01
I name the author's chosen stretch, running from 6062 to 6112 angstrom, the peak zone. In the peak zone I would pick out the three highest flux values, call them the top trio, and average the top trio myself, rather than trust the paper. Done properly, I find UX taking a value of 24.0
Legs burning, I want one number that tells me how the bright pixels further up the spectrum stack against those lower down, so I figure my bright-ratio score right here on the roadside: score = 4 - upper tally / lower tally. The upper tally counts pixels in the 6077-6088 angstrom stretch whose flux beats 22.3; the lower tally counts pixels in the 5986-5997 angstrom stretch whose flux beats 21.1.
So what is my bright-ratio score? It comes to 3.71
